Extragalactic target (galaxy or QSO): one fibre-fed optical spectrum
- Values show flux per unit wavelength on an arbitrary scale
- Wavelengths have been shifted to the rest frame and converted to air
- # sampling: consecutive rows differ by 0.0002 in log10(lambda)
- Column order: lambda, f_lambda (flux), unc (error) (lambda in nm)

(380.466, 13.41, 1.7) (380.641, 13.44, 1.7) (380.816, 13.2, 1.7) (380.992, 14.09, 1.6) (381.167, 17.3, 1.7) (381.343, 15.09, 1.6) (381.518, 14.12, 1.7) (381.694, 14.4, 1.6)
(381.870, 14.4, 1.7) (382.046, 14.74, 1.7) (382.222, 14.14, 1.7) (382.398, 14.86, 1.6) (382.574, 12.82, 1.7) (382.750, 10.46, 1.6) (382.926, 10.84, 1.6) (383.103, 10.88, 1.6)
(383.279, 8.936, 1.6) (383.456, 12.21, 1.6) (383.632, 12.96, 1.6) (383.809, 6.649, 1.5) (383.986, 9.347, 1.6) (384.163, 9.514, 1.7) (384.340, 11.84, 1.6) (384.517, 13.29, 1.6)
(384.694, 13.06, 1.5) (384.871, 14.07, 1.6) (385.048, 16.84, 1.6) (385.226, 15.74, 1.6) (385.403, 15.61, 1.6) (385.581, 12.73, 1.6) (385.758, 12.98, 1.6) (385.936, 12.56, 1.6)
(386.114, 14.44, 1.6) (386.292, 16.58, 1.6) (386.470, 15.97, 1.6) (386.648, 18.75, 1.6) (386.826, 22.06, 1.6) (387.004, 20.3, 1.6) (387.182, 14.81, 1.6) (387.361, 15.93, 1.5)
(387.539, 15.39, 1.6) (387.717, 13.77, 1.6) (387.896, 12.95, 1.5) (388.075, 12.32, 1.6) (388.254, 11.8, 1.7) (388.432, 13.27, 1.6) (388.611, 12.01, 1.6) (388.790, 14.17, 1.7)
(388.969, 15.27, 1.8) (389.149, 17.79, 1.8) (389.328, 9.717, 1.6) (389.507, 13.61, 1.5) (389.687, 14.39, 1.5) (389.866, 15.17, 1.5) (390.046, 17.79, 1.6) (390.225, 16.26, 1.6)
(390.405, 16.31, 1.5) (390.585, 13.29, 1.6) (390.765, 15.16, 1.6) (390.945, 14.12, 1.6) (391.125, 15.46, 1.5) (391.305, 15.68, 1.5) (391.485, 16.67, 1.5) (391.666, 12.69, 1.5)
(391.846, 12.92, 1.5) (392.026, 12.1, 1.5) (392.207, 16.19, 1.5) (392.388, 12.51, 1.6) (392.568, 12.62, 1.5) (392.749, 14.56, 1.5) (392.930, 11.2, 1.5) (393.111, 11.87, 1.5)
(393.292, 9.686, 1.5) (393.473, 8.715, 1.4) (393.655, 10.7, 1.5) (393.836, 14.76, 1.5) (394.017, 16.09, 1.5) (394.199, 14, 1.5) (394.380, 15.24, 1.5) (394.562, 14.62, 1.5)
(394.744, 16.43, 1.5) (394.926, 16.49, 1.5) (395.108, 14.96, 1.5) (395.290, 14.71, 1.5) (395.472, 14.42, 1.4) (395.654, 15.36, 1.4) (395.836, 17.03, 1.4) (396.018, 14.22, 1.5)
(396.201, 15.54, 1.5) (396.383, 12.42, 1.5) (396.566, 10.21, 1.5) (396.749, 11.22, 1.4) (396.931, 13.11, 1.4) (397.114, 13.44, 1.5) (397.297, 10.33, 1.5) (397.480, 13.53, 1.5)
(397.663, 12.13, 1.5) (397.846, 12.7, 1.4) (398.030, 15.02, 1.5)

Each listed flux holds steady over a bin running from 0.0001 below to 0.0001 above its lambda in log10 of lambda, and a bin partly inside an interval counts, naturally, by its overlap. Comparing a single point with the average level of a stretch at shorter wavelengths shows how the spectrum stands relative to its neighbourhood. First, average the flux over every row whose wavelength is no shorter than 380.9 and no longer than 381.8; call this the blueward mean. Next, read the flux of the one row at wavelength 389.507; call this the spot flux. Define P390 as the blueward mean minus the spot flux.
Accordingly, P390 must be 1.4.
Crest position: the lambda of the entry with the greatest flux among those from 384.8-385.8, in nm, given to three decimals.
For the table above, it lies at 385.048 nm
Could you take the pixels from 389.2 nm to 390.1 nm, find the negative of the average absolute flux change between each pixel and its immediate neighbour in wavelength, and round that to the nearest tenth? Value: -2.0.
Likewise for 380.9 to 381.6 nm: -2.1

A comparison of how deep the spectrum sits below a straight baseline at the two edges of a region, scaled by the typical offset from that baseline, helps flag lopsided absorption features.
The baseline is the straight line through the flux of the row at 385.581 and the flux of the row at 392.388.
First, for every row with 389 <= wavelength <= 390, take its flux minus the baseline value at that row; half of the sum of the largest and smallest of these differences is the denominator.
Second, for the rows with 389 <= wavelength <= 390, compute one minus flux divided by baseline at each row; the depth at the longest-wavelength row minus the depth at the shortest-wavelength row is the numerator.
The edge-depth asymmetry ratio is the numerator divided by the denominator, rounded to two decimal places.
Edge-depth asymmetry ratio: 0.18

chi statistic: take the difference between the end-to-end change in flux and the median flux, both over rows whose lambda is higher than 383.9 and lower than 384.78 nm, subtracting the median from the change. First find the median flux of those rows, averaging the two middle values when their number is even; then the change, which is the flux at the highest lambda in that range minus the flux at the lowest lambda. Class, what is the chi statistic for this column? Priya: -8.1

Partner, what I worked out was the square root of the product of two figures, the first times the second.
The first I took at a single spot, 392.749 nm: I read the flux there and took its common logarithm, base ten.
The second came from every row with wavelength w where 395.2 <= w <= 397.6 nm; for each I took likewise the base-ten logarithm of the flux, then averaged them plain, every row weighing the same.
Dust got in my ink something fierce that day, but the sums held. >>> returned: 1.14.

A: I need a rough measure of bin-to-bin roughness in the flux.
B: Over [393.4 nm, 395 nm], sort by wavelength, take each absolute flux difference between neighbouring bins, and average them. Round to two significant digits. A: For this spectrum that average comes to 1.6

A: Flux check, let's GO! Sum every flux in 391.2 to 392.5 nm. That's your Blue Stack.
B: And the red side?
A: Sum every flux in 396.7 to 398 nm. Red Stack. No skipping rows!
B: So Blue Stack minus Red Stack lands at 12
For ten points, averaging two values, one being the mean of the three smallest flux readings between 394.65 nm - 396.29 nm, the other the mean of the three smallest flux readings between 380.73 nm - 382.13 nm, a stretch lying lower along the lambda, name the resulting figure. 14.1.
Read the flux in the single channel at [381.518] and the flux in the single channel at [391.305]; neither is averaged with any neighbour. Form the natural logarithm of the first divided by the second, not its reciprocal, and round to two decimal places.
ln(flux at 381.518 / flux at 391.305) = -0.10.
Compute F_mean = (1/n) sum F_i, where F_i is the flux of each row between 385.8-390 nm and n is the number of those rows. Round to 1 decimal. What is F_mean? 14.9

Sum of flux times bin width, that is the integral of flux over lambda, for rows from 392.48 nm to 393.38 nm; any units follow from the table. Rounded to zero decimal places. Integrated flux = 11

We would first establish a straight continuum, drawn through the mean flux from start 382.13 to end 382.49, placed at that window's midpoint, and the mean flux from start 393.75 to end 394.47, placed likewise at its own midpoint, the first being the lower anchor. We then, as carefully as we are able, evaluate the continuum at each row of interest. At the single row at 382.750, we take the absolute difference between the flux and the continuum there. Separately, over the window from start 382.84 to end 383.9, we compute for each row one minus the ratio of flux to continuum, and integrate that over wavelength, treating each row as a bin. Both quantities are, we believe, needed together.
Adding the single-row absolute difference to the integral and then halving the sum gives 2.2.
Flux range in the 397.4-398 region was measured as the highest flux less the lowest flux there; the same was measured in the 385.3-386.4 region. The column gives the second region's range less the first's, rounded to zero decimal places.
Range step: 3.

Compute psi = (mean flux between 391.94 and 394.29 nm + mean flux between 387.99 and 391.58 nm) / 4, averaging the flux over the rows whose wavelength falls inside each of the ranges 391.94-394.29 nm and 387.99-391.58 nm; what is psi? 6.80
